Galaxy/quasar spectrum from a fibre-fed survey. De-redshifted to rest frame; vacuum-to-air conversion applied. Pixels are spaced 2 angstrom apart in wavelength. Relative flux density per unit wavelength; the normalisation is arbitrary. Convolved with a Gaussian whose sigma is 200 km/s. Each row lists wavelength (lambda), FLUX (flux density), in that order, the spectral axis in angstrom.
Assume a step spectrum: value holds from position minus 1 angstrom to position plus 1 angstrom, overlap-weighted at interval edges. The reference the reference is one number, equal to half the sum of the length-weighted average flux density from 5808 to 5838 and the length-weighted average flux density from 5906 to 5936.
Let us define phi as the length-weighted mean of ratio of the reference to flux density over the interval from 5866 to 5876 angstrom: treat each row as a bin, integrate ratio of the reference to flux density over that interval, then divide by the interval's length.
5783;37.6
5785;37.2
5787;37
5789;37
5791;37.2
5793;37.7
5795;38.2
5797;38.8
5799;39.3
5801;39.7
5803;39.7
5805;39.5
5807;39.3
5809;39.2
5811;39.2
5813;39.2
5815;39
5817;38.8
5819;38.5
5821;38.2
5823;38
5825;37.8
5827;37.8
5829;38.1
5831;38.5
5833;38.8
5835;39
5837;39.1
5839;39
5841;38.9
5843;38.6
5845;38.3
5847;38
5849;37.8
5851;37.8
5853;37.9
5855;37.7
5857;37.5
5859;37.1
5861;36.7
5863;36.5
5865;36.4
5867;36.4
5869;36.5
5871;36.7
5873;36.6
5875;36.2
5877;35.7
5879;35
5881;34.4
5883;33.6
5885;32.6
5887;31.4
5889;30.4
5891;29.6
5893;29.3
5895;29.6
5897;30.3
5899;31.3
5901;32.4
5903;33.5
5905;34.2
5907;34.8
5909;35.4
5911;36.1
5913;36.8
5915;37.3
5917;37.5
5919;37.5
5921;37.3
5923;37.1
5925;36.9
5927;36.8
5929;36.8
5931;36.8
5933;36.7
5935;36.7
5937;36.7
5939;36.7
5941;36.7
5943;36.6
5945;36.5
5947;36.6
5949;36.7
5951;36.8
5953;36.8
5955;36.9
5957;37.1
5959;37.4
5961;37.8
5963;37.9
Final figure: 1.03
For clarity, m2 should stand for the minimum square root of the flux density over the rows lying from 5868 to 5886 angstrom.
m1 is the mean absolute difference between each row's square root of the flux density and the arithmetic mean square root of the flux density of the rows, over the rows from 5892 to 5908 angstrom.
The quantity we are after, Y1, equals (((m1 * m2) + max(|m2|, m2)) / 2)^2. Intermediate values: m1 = 0.16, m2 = 5.7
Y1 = 11.0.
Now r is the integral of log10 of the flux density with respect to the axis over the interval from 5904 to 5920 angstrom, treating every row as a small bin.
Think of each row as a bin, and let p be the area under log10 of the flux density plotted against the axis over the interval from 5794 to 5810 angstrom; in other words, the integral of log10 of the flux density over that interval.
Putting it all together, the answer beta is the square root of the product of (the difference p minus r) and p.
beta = 3.8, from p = 25.5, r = 24.9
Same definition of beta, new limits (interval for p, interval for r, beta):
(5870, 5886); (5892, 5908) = 4.1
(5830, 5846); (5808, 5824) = 0.3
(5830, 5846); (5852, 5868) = 2.9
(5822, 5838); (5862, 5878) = 3.1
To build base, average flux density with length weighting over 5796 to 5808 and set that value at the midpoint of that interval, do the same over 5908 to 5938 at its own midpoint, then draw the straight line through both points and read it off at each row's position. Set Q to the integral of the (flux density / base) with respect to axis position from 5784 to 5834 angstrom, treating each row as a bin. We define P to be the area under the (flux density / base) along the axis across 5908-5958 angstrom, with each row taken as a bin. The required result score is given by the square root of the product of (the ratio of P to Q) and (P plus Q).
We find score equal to 10.1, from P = 50.2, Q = 49.0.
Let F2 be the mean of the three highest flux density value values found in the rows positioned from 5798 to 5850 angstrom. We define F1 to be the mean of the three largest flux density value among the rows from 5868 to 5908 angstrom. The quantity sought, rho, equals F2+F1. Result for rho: 76.2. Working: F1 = 36.6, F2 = 39.6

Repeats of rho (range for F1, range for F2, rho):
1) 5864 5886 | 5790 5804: 76.2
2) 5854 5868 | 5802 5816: 76.9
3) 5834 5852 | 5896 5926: 76.5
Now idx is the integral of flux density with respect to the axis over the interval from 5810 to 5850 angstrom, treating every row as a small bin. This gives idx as 1541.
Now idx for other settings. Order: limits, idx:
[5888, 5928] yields 1368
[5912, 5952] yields 1475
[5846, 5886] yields 1454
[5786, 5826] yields 1543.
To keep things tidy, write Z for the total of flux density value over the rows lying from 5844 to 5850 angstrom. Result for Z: 114.1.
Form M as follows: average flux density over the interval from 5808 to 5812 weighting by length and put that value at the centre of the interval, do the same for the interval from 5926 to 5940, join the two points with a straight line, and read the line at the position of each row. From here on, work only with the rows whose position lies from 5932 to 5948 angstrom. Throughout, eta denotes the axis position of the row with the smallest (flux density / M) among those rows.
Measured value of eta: 5933 angstrom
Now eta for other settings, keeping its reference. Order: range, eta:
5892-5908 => 5893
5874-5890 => 5889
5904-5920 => 5905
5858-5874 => 5865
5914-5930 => 5927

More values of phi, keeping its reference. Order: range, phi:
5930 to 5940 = 1.03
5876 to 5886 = 1.10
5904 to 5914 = 1.06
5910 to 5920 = 1.02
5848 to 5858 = 1.00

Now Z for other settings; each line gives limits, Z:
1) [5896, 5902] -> 94.0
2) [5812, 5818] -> 117.0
